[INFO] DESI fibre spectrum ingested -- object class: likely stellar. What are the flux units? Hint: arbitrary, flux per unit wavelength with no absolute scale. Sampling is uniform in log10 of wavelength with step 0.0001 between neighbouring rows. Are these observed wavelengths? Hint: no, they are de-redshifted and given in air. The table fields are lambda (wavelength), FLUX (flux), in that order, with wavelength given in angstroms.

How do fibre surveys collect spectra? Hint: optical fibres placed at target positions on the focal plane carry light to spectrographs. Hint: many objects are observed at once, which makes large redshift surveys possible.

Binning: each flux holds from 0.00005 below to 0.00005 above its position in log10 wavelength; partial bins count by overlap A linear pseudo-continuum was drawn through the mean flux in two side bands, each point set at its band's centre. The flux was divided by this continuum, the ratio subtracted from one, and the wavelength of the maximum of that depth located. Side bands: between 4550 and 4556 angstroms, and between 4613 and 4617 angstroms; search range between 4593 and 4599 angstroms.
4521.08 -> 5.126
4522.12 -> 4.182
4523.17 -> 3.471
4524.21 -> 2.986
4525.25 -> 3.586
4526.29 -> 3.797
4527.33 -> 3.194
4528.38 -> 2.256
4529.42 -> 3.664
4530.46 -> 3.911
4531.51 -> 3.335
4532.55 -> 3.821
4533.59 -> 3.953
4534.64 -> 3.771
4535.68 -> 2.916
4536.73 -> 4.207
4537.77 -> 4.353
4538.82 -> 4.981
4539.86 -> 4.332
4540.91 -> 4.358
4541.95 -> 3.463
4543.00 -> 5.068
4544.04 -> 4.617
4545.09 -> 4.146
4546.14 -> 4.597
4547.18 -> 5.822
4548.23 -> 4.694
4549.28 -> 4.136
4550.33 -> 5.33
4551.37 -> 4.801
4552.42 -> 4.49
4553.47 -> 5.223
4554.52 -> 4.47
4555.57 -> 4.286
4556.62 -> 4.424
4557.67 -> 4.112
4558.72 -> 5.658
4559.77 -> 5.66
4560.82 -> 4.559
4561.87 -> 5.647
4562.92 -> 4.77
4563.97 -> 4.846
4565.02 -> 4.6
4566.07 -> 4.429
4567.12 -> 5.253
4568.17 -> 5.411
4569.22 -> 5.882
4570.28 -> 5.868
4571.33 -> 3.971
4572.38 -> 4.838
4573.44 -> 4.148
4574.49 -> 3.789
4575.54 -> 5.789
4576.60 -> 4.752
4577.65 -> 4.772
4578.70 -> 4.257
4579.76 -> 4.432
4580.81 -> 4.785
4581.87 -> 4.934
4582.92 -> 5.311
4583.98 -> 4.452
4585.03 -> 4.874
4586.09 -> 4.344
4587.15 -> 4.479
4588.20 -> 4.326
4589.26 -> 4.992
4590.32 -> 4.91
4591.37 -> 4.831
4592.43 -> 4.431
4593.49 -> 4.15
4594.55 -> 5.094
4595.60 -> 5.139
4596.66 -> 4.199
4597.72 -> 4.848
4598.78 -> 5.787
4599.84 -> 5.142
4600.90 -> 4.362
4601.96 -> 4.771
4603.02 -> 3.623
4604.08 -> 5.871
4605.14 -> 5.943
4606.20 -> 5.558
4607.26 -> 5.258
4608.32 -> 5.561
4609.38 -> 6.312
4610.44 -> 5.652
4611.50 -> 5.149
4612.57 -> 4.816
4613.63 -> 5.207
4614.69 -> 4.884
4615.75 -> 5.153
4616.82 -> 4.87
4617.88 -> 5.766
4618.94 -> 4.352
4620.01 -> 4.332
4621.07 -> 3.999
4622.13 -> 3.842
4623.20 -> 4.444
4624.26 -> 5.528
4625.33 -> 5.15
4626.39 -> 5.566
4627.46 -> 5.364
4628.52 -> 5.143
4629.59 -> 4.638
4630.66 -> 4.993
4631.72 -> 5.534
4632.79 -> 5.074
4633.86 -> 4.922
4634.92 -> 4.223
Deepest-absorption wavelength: 4593.49 angstroms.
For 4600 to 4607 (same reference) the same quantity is 4603.02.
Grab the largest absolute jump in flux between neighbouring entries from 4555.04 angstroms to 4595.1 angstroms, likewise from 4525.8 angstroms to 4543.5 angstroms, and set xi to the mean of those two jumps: 1.8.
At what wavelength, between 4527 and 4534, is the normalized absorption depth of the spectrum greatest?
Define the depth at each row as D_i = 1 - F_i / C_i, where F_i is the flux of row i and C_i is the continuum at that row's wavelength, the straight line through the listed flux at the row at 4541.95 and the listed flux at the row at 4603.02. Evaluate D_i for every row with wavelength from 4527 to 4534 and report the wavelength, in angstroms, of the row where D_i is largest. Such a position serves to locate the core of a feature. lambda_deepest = 4528.38 angstroms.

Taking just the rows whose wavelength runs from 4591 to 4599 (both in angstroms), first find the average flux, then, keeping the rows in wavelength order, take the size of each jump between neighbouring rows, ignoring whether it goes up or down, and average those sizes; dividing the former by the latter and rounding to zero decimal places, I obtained 8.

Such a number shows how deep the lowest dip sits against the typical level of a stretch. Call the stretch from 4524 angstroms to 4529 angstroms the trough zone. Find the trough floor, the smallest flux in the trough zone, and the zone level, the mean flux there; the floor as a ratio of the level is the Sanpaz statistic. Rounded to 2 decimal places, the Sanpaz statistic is 0.71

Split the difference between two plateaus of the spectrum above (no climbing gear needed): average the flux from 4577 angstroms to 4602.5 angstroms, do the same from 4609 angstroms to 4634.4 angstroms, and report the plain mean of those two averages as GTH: 4.88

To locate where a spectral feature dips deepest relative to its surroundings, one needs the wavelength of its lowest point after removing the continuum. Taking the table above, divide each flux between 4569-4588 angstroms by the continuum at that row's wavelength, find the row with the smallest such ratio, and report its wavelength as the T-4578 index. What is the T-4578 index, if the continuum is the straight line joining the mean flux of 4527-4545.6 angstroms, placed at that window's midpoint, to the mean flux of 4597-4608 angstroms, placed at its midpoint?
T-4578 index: 4574.49 angstroms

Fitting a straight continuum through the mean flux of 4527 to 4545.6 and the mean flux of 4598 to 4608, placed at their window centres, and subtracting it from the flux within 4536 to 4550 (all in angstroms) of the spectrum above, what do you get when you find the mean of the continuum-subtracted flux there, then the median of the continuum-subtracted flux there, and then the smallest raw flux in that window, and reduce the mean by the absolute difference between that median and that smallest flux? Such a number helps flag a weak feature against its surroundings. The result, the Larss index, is -2.6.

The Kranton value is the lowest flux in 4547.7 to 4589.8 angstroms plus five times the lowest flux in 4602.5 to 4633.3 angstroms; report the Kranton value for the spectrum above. 21.9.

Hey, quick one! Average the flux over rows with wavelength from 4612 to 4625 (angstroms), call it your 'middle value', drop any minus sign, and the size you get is 4.77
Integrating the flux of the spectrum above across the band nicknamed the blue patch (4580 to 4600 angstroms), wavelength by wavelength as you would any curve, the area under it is 96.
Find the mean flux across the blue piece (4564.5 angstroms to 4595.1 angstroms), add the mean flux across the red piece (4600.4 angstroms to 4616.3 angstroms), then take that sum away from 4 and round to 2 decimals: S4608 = -5.97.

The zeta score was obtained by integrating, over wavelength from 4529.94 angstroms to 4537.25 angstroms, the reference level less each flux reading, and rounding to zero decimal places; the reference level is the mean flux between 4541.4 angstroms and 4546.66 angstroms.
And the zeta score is 5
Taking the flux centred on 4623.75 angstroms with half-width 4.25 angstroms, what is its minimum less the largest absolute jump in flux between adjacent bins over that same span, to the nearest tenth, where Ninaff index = 2.8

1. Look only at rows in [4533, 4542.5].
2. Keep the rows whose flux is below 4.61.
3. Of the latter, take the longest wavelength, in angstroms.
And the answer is 4541.95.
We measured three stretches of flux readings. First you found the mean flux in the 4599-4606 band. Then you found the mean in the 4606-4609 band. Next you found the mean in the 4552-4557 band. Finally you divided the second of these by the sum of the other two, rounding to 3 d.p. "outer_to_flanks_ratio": 0.573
